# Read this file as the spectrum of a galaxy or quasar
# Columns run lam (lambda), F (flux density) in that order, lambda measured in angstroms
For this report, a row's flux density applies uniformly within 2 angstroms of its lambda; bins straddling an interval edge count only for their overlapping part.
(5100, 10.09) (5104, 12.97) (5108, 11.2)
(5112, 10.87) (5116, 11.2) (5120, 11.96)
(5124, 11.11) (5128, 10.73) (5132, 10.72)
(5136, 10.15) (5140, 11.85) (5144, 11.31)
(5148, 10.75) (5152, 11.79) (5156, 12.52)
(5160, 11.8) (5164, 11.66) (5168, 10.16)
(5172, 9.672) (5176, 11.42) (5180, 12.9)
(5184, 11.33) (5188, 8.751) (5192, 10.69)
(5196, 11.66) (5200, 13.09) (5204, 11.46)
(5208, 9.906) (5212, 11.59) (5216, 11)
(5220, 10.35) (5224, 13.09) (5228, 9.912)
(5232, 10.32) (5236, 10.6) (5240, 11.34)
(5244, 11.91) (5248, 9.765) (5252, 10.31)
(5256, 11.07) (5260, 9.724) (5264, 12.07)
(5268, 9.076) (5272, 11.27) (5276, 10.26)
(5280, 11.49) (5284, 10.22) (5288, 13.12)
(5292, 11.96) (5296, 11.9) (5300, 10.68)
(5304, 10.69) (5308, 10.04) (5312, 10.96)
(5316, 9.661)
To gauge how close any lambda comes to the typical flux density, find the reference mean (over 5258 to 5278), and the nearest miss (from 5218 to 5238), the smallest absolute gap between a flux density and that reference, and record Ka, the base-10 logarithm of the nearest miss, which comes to -0.92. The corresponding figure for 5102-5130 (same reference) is -0.60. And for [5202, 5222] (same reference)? -0.89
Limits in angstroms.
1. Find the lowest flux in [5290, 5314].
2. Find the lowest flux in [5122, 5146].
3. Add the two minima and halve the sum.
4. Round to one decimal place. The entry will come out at 10.1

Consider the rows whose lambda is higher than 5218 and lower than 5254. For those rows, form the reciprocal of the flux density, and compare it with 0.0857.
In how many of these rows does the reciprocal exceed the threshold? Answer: 7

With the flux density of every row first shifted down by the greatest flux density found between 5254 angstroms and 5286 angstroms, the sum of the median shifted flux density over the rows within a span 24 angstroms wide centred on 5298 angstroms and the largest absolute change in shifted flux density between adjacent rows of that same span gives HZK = 0.4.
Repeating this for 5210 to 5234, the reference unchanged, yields 1.8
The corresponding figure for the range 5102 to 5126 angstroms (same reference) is 0.9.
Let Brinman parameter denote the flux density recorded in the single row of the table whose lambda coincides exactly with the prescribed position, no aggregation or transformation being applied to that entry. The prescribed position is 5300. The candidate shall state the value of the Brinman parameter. 10.68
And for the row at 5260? 9.724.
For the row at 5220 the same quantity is 10.35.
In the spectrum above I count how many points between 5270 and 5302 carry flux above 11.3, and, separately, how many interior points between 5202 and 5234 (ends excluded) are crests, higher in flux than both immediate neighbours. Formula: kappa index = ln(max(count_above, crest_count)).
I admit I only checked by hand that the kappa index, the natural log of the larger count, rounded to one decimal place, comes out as 1.4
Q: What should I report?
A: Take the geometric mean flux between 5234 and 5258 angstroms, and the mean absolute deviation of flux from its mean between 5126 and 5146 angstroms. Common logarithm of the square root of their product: 0.37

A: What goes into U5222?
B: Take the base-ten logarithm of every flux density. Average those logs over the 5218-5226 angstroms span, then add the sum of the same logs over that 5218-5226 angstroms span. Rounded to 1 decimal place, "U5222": 3.2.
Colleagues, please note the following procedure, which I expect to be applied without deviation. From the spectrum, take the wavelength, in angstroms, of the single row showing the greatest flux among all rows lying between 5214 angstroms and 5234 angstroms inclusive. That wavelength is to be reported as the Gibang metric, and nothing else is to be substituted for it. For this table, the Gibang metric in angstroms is 5224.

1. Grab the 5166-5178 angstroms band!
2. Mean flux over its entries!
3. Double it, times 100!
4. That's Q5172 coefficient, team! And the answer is 2083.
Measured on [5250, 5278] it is 2108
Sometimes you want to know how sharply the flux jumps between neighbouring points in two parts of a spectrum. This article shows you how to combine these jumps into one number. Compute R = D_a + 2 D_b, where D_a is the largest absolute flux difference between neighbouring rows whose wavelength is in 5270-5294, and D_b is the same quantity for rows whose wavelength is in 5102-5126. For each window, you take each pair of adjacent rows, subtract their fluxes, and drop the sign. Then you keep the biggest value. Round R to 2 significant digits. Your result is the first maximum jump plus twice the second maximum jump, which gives 6.4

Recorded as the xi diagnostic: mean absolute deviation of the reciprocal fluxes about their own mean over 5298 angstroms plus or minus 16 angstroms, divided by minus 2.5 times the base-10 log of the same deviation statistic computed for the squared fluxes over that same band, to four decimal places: -0.0020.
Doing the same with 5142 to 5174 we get -0.0021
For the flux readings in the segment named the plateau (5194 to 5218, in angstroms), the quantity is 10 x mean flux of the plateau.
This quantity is 115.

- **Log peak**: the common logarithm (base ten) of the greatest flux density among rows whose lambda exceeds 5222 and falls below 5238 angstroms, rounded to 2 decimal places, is 1.12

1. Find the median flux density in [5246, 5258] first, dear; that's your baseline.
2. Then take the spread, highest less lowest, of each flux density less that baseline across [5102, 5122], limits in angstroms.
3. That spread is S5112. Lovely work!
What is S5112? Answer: 2.10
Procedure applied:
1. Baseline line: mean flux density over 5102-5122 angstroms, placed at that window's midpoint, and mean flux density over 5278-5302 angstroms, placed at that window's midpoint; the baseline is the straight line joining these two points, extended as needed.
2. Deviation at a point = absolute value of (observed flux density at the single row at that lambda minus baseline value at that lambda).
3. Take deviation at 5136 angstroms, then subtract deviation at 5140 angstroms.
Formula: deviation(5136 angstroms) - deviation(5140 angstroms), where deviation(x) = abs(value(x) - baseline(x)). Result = 1.3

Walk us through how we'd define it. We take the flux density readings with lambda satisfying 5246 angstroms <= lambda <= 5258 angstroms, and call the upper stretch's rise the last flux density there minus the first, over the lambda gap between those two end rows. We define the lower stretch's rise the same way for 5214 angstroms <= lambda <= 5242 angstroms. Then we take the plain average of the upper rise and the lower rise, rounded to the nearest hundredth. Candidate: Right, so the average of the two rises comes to 0.09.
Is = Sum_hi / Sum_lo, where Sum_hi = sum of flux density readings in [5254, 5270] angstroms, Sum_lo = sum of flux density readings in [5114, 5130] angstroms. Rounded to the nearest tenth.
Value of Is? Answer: 0.9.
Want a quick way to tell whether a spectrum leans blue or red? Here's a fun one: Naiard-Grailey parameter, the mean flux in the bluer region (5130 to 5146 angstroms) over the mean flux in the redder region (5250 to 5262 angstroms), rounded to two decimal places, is 1.06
